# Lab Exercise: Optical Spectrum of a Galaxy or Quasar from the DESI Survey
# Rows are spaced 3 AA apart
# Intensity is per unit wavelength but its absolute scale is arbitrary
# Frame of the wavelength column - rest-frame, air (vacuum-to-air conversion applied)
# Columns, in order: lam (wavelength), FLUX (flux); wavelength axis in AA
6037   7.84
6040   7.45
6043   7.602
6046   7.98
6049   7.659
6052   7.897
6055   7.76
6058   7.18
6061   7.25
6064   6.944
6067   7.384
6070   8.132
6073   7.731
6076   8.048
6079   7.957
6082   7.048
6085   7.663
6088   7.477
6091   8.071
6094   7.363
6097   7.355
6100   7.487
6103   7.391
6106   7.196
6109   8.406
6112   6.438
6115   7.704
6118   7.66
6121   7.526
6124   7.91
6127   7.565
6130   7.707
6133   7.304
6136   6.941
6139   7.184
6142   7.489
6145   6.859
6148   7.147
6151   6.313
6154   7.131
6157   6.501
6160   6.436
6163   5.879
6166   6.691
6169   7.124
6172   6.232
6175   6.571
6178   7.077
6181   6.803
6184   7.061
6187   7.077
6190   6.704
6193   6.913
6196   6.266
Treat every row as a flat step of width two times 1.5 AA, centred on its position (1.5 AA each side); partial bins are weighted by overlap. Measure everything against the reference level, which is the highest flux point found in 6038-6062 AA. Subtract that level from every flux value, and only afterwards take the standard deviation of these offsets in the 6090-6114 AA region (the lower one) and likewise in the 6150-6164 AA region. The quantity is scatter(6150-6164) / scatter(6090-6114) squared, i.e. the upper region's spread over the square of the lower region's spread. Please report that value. 1.3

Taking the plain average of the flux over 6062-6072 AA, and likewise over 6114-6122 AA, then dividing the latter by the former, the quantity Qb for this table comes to 1.02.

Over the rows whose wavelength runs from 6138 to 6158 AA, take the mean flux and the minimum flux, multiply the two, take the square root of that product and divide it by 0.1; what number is 66.2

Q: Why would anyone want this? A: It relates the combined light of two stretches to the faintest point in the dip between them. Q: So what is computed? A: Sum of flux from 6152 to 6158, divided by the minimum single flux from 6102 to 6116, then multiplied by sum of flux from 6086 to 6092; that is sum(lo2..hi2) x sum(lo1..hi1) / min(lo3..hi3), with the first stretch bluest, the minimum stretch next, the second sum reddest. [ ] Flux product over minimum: 33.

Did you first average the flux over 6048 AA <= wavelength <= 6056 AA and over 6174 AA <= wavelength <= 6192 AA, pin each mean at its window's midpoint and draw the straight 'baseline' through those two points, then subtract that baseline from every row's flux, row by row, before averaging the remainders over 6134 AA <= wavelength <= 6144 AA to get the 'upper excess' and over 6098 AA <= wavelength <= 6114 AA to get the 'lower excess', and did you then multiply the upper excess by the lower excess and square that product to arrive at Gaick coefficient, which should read 0.0000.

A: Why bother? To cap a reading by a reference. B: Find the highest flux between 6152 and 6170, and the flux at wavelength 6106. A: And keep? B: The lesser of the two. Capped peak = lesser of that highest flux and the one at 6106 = 7.13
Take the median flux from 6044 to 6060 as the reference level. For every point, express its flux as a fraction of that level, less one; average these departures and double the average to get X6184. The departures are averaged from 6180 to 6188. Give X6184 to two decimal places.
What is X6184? -0.20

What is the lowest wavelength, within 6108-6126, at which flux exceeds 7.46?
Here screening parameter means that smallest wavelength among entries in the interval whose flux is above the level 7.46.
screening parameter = 6109 AA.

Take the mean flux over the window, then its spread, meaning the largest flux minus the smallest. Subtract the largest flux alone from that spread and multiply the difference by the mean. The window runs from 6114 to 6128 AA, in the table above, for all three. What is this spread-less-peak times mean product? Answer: -58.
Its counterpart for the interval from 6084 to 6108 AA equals -54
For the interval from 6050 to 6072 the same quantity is -52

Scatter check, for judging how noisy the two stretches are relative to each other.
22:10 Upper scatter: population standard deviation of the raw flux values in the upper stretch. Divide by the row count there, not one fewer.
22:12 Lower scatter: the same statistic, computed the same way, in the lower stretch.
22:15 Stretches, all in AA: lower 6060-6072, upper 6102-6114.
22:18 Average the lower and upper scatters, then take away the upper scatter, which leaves -0.133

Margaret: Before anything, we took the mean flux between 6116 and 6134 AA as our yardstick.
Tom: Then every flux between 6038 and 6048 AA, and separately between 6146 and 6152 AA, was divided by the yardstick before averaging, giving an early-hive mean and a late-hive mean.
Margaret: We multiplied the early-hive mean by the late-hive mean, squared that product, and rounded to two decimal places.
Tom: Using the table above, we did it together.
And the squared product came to 0.80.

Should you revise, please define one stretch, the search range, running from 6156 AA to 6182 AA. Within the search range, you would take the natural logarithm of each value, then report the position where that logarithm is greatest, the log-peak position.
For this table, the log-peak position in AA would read 6169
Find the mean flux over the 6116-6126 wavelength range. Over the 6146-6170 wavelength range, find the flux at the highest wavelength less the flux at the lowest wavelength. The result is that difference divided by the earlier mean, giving 0.00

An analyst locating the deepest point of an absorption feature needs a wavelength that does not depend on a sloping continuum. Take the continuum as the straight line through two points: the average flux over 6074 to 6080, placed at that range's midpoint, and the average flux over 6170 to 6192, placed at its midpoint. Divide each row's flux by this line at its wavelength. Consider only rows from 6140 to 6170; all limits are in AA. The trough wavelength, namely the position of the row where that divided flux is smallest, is 6163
